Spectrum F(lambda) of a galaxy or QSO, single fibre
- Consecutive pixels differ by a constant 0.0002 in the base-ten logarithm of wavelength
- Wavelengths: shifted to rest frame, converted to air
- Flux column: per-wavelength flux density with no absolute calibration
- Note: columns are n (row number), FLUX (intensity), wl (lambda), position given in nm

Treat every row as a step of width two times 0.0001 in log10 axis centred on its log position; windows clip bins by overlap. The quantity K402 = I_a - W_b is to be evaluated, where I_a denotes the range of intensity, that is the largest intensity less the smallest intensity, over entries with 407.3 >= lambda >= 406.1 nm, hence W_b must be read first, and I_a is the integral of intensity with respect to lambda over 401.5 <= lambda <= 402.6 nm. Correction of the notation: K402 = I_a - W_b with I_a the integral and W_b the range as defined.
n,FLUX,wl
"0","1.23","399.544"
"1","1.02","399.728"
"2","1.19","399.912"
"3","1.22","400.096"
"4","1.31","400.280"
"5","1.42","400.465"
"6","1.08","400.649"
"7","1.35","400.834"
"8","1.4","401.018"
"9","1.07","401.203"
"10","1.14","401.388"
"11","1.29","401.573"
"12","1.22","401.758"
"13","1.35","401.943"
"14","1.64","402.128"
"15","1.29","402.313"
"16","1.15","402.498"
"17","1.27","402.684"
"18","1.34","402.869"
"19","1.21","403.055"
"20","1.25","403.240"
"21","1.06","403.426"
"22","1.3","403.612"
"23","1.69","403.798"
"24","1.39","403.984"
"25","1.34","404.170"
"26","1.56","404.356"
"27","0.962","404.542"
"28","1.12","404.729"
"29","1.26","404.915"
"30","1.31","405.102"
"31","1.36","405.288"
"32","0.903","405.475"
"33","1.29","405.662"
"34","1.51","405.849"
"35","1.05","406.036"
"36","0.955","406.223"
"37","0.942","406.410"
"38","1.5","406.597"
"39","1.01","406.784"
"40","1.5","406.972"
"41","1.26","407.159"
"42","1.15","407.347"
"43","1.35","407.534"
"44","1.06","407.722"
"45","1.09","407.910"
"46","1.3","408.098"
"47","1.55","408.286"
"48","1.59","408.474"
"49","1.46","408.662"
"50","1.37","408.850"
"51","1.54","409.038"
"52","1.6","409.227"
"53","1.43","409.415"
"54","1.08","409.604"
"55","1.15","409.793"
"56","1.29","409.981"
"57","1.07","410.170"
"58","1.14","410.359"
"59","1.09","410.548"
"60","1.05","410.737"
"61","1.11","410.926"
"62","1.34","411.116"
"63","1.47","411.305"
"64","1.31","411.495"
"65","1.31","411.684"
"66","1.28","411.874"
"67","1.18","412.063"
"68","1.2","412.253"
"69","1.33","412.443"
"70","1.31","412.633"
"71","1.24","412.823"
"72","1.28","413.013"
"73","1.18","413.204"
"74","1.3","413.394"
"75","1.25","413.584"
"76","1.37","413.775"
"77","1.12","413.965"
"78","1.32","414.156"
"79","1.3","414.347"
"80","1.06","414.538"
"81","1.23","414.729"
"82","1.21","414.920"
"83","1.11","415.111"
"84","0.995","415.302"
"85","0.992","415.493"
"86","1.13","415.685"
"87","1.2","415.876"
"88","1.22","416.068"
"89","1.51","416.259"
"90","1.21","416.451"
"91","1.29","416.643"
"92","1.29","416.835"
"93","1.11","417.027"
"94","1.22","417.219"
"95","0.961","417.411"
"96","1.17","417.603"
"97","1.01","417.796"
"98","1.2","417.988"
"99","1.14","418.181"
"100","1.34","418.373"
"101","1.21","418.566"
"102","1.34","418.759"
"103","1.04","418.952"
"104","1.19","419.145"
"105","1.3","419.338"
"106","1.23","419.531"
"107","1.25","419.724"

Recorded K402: 0.9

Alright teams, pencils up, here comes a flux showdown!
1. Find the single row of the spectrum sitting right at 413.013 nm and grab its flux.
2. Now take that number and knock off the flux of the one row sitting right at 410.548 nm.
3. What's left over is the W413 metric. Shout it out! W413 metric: 0.19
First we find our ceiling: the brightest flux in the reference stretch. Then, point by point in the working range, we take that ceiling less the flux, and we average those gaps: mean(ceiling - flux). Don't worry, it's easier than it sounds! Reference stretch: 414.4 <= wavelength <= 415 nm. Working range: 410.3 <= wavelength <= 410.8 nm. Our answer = 0.14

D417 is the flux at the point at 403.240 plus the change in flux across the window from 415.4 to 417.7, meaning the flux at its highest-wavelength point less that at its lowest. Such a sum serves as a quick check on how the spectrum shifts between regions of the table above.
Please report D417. 1.43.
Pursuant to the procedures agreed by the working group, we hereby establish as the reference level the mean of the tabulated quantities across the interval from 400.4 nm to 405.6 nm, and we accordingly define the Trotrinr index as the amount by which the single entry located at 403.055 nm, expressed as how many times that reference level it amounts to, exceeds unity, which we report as -0.05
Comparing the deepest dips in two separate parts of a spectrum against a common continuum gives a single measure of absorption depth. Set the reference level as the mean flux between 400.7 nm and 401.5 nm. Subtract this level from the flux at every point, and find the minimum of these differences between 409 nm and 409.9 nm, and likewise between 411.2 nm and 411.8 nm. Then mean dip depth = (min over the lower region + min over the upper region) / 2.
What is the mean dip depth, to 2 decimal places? -0.04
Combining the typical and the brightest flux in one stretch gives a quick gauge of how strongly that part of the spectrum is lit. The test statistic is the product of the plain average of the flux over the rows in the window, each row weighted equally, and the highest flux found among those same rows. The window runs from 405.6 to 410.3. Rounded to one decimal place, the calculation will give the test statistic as 2.1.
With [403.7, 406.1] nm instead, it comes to 2.2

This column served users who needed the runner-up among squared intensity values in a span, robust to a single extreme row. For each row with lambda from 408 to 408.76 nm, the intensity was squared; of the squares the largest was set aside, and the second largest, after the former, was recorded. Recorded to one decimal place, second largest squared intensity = 2.4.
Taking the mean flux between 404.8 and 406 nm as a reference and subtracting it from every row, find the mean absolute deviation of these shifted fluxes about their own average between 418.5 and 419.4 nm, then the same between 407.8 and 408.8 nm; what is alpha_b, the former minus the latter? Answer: -0.08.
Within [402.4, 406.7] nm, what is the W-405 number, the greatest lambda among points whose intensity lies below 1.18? 406.410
